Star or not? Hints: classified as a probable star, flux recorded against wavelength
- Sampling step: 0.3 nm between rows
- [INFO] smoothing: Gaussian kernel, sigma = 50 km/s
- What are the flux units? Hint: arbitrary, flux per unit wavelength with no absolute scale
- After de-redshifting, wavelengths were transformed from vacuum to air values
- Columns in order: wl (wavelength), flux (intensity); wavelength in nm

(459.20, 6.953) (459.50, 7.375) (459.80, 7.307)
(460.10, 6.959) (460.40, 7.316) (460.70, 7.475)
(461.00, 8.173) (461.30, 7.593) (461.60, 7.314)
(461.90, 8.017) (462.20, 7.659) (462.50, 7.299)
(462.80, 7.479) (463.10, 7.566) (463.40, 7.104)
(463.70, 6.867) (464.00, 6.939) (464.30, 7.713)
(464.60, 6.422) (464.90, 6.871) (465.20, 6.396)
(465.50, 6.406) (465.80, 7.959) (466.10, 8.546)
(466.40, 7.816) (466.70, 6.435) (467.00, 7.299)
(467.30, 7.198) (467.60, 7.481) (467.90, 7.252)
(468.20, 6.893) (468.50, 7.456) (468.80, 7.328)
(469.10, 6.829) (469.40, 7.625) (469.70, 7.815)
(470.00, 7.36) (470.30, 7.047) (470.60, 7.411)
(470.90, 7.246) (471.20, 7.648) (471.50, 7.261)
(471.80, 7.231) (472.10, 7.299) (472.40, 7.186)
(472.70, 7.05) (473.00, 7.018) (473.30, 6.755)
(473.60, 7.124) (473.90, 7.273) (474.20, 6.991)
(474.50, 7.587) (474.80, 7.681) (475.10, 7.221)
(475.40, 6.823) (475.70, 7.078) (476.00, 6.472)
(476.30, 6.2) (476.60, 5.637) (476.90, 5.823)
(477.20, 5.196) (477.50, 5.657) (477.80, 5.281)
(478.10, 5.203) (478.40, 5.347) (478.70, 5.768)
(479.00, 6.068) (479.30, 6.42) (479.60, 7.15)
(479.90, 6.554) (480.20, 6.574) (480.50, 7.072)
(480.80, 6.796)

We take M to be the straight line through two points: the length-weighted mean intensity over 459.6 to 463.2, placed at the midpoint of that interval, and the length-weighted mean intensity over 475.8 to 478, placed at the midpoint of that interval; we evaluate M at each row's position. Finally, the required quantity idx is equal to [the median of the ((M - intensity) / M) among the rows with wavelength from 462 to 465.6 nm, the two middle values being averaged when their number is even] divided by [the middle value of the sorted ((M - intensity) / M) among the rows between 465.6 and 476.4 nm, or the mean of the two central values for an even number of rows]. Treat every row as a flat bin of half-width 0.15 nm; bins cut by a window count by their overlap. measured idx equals -0.2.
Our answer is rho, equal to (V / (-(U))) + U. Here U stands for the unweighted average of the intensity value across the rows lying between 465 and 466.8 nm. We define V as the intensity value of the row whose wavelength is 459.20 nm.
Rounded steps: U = 7.3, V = 6.953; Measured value 6.3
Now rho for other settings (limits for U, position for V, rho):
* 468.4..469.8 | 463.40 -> 6.5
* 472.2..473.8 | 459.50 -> 6.0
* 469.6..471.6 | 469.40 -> 6.4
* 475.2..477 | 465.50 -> 5.3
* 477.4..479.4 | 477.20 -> 4.8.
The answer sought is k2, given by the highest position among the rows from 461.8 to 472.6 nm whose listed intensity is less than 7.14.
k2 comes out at 470.30 nm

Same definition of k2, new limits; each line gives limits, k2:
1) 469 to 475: 474.20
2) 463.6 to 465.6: 465.50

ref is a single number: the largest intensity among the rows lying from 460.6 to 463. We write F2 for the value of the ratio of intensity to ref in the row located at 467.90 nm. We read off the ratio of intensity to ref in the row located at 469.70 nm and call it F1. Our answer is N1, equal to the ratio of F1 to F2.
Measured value 1.08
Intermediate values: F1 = 0.96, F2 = 0.89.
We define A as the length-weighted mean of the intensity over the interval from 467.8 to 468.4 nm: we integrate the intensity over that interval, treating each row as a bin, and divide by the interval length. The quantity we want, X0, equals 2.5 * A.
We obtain 17.7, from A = 7.1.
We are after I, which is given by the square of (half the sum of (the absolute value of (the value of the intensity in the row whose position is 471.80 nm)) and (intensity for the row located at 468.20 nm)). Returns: 49.9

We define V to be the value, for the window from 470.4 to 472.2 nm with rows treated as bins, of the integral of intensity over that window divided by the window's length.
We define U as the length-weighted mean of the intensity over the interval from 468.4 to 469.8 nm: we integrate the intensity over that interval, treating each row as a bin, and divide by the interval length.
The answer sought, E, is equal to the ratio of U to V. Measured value 1.01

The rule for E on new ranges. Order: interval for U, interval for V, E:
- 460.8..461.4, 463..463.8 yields 1.10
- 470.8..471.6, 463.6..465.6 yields 1.09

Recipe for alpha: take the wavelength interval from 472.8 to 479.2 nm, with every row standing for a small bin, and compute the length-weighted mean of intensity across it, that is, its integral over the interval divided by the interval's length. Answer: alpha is 6.40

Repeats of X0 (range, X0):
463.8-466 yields 17.5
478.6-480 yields 16.0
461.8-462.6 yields 19.1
